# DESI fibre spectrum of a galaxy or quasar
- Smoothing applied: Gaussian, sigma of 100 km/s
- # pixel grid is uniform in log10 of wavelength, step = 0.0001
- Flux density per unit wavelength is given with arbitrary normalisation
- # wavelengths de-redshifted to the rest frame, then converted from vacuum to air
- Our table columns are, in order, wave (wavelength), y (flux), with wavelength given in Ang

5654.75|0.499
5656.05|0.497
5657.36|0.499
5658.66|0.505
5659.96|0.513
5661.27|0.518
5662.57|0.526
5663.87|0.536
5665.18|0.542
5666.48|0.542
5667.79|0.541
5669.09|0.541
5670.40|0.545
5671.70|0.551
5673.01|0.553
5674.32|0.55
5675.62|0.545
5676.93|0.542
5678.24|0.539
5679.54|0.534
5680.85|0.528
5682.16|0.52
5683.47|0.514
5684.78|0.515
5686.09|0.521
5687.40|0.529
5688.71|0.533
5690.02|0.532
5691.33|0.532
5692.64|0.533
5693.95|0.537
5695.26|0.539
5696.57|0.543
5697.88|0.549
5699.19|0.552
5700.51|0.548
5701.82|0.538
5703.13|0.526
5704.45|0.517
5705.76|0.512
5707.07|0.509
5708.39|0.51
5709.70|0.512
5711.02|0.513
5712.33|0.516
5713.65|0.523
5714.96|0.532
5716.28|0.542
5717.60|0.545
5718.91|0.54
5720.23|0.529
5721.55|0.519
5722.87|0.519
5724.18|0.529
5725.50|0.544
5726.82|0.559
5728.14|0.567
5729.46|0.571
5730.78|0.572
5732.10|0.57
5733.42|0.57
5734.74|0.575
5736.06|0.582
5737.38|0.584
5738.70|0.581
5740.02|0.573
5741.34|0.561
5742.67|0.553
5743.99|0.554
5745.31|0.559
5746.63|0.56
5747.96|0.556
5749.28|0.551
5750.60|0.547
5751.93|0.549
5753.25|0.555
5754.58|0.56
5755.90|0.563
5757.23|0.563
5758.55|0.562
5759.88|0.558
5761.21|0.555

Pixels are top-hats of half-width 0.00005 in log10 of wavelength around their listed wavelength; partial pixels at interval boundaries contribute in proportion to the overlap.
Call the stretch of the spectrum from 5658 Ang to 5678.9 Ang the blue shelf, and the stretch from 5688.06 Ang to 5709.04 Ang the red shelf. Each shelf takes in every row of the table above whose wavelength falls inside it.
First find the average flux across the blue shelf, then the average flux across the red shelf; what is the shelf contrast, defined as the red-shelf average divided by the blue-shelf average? 0.99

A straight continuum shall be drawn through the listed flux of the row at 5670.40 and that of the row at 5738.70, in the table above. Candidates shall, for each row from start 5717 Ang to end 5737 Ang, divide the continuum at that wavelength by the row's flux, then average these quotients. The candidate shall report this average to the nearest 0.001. 1.041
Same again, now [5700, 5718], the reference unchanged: 1.079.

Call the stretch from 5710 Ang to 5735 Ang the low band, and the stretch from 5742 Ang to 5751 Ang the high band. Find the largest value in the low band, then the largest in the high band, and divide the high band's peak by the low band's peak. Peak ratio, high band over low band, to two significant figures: 0.97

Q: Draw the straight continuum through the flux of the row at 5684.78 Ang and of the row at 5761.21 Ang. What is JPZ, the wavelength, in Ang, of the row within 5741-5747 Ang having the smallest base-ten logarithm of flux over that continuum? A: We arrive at 5742.67 Ang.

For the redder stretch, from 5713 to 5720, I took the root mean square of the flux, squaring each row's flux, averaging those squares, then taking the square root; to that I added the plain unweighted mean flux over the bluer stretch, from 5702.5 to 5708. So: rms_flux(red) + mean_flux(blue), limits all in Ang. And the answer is 1.05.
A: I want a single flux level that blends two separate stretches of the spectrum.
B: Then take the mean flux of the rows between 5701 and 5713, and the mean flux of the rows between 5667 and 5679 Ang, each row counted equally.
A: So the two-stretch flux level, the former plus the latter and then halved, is 0.531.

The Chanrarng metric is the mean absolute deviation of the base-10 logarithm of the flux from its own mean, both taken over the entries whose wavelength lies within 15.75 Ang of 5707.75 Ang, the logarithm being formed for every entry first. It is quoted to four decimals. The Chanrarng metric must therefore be 0.0100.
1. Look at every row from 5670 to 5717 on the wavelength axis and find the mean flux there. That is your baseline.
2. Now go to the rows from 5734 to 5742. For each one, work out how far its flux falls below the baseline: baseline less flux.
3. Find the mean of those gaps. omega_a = -0.045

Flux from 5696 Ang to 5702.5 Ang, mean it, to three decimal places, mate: 0.546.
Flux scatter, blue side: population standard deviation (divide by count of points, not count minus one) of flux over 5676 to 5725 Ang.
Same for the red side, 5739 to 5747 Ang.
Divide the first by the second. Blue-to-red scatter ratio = 1.8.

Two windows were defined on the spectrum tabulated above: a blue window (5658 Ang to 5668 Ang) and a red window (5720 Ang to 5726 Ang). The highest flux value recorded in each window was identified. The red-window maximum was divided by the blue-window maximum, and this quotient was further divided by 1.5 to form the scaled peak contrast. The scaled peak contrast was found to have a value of 0.669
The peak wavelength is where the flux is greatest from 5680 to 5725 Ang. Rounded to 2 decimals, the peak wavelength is 5699.19 Ang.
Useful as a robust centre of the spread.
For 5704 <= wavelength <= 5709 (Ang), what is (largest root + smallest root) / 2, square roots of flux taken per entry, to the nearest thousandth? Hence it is 0.716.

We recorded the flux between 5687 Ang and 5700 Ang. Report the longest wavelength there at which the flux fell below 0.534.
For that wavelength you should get 5692.64 Ang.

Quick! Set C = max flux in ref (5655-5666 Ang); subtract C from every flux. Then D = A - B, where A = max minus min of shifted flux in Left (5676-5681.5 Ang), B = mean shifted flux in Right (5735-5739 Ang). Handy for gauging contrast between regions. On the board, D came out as -0.026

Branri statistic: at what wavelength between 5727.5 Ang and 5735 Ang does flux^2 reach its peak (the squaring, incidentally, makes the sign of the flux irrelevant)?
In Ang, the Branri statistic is 5734.74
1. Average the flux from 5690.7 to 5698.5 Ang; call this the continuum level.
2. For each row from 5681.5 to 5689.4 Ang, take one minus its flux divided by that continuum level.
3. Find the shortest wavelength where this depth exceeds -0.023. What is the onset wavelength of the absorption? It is 5682.16 Ang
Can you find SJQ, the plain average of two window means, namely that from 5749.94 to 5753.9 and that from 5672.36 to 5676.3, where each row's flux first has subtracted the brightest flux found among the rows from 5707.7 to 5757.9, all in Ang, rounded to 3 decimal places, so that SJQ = -0.034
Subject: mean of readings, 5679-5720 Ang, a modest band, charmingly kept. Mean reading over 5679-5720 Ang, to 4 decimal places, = 0.5288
